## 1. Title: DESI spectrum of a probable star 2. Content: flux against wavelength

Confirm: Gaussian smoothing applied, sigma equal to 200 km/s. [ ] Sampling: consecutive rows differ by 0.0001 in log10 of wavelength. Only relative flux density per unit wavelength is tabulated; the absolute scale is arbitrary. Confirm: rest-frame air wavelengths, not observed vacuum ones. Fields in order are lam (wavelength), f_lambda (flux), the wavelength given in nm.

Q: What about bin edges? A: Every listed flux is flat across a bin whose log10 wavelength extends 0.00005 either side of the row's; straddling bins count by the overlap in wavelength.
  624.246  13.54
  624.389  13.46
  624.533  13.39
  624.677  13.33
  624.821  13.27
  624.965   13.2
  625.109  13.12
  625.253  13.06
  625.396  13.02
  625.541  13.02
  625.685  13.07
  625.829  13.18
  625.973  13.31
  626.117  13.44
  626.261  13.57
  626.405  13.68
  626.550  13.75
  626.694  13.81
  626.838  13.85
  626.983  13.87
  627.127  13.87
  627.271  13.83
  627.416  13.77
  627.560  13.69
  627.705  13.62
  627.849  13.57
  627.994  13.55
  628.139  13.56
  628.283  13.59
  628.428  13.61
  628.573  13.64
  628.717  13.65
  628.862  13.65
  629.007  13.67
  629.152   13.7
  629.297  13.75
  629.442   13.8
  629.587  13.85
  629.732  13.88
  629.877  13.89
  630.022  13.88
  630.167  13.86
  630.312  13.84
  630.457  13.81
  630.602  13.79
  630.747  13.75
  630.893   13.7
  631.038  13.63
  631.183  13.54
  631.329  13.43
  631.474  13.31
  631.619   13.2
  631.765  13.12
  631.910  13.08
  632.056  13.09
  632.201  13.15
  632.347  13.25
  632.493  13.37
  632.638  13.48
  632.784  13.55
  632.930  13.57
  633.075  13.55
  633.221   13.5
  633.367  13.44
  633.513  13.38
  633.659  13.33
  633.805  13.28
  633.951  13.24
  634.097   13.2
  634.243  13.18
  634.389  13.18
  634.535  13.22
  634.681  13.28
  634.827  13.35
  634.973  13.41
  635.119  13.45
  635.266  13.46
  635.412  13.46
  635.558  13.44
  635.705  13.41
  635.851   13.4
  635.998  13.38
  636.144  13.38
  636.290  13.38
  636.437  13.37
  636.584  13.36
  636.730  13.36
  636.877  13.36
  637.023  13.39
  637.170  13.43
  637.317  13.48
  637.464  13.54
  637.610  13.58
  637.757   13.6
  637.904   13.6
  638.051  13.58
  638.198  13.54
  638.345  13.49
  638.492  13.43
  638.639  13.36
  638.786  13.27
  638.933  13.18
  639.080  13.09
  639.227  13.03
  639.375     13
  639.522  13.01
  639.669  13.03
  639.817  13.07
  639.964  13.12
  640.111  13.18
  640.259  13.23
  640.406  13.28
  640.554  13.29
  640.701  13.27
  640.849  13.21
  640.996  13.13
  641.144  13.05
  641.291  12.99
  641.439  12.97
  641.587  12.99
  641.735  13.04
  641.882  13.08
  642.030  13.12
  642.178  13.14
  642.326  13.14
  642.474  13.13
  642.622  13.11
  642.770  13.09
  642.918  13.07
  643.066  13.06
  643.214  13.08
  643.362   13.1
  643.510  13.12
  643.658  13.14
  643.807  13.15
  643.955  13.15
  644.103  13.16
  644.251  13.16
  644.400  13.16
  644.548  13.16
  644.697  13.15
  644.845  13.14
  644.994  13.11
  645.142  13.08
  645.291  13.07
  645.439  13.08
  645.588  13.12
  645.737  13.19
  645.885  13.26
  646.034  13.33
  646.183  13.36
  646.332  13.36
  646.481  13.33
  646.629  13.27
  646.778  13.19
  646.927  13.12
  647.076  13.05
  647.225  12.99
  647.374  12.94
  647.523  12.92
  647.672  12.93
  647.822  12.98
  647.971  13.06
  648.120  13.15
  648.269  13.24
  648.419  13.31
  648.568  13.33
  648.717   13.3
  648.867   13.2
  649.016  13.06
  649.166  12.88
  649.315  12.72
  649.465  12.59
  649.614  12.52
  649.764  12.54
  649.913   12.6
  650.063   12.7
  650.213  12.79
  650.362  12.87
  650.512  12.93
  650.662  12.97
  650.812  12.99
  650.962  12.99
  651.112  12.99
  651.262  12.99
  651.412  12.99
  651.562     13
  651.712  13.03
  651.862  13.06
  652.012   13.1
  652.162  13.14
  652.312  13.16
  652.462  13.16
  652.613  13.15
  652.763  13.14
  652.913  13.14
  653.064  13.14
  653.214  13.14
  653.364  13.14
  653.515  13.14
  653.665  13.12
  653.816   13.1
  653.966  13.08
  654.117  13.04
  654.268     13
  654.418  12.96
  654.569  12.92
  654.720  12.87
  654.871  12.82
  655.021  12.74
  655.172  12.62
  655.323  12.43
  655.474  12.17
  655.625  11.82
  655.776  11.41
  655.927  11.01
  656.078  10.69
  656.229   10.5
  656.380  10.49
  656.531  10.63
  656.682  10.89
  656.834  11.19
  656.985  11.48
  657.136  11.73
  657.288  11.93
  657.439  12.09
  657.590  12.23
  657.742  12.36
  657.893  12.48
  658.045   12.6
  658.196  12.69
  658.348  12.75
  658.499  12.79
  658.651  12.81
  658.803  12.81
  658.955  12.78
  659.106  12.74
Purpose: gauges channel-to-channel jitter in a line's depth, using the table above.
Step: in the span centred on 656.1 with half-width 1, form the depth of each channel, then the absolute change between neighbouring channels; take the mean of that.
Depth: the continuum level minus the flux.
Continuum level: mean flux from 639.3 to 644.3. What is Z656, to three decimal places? 0.260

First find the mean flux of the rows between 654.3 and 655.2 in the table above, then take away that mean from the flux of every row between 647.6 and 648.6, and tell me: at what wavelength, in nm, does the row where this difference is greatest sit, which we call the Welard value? 648.568 nm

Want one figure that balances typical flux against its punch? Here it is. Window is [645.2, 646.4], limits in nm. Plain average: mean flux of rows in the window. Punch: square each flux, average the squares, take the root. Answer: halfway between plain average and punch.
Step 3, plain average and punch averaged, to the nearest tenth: 13.2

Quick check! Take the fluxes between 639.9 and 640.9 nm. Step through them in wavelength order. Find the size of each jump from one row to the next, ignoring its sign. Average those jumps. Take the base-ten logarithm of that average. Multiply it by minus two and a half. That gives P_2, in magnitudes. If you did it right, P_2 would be 3.5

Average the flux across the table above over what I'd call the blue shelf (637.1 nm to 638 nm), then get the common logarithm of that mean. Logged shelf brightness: 1.13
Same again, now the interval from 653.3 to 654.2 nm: 1.12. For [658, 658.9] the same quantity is 1.11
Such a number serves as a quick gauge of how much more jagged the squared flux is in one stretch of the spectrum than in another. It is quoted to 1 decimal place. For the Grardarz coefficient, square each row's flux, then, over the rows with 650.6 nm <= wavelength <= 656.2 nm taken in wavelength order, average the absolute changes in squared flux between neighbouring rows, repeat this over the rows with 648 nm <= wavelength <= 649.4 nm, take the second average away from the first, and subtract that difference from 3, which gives 3.8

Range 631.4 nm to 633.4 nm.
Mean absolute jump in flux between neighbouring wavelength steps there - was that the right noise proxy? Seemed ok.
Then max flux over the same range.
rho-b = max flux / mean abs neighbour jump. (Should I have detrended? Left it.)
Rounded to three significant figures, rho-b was 208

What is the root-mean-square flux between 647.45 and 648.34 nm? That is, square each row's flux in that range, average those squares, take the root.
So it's 13.0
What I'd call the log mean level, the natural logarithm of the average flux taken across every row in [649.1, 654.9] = 2.56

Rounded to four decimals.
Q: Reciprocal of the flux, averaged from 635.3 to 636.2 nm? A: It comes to 0.0746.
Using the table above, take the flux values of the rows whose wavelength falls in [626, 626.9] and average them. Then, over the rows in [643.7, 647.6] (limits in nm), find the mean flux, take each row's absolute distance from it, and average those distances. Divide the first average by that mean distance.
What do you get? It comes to 164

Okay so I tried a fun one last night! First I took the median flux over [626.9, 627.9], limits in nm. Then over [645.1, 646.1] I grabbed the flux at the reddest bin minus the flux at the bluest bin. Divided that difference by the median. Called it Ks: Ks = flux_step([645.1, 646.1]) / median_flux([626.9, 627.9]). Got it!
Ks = 0.02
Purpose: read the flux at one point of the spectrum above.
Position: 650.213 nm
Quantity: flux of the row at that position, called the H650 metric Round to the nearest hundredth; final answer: 12.79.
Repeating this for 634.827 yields 13.35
